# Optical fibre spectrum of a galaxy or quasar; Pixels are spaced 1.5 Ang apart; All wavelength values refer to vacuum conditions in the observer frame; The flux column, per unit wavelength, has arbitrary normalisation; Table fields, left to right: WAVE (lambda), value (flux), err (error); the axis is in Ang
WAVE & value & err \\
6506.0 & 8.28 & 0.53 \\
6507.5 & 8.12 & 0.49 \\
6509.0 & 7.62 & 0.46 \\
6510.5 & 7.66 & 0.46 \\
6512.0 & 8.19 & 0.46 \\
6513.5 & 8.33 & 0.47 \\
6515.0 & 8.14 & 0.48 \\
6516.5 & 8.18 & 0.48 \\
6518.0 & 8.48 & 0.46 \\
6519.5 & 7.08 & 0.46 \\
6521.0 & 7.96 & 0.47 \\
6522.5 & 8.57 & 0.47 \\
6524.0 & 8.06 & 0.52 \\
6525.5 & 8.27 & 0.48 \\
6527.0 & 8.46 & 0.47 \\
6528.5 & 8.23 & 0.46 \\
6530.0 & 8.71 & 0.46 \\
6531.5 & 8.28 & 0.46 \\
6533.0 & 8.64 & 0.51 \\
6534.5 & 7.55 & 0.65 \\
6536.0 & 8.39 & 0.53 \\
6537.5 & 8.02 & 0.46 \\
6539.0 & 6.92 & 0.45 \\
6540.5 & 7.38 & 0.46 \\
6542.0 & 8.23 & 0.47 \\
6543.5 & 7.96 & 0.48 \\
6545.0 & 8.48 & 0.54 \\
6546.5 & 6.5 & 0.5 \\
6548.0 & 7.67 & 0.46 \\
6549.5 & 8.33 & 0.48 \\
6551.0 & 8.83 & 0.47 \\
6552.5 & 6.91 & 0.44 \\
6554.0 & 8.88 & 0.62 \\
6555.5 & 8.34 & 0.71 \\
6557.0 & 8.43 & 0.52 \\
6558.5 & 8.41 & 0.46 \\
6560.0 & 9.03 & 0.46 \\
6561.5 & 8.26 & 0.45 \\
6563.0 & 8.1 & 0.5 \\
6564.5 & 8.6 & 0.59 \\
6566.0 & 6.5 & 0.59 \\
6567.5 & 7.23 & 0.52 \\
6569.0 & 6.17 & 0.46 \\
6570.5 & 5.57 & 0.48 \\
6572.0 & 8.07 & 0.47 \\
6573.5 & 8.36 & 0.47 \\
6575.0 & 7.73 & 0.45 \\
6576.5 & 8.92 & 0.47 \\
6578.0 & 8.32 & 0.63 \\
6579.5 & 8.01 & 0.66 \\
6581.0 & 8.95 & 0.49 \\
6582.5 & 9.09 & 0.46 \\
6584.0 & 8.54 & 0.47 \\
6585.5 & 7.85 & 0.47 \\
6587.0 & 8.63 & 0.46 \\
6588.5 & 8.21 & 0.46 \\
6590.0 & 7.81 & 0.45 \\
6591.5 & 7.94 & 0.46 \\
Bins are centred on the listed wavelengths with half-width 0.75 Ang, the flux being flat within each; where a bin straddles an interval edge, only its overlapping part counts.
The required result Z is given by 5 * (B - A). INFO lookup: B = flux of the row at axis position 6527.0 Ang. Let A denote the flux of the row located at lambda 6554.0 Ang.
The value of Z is -2.1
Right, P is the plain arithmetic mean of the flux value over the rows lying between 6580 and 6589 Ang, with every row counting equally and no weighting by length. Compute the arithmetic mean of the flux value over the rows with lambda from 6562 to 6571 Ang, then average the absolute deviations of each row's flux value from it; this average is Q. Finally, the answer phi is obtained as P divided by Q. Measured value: 9.0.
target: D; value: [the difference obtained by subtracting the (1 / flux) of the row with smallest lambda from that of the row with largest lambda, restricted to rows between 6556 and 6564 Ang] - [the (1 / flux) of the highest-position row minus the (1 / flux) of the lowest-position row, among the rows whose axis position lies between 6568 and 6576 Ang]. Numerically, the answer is 0.0375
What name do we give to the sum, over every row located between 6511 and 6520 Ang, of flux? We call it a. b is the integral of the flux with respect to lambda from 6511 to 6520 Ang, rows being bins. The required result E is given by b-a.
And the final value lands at 24.3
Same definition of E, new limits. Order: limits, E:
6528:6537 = 24.8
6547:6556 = 24.0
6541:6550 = 23.3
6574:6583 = 25.3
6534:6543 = 23.3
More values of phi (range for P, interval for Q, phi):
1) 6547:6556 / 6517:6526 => 22.1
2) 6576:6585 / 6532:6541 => 16.2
